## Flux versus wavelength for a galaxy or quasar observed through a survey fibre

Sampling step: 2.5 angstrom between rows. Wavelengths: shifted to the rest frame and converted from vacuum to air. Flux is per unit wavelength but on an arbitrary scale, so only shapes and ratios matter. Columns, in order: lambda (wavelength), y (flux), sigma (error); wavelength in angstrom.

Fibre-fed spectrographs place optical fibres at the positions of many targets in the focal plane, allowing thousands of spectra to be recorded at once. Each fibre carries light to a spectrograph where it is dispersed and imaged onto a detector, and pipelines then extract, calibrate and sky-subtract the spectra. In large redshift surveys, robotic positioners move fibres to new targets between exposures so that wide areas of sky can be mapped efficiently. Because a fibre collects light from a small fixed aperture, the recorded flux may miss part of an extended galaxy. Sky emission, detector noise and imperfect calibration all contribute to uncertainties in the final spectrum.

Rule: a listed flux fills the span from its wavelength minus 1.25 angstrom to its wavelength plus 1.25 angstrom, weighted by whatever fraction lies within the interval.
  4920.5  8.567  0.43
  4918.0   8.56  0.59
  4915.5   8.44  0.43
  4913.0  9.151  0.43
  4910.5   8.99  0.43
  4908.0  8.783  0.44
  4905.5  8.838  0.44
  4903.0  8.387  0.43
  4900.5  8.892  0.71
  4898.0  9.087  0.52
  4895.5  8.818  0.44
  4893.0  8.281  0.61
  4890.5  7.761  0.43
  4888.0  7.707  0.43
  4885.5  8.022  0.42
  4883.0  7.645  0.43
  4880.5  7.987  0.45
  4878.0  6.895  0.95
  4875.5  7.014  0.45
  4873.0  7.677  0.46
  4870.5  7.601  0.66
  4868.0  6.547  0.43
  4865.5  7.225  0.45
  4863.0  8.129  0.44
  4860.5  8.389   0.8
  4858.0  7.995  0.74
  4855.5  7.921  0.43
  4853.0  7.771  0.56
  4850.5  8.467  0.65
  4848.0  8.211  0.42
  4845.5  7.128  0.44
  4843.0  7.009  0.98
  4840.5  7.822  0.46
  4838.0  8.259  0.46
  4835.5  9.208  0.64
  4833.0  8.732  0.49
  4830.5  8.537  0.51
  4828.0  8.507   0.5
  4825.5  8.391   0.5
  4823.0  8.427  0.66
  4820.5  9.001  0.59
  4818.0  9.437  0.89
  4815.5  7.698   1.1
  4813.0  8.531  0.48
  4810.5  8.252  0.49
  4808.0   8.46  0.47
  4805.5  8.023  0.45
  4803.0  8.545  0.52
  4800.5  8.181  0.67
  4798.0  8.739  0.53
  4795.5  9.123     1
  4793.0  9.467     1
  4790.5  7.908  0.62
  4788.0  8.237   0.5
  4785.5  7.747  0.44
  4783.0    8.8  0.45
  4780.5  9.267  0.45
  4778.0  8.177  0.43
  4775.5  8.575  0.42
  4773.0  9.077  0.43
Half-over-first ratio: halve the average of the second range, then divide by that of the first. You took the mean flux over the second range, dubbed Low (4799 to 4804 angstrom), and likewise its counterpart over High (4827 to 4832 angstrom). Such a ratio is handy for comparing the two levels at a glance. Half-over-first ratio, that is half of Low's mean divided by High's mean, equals 0.49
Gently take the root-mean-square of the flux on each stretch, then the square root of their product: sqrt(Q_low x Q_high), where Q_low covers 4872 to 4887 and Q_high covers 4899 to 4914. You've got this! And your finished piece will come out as 8.2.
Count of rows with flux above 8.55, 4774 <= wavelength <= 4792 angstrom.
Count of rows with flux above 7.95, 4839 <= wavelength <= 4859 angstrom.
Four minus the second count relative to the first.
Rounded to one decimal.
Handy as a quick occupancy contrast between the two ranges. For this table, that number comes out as 3.0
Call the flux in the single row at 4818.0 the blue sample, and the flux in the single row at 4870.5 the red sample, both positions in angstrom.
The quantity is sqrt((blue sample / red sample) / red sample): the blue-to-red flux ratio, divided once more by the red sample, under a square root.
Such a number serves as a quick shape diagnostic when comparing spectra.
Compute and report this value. 0.40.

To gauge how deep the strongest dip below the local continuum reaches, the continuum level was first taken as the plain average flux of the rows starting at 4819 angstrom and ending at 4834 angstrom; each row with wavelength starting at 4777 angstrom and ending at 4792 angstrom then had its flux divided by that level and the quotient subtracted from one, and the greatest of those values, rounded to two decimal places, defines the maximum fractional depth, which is 0.10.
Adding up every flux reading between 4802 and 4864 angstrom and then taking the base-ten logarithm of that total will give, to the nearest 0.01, 2.32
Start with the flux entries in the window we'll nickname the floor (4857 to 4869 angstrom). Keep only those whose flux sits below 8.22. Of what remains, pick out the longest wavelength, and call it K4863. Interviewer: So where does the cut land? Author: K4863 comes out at 4868.0 angstrom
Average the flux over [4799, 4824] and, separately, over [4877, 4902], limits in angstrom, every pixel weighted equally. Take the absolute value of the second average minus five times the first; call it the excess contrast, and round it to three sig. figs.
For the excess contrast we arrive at 34.2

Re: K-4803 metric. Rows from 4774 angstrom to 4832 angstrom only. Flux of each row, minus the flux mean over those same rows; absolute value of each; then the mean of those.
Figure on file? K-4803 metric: 0.37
